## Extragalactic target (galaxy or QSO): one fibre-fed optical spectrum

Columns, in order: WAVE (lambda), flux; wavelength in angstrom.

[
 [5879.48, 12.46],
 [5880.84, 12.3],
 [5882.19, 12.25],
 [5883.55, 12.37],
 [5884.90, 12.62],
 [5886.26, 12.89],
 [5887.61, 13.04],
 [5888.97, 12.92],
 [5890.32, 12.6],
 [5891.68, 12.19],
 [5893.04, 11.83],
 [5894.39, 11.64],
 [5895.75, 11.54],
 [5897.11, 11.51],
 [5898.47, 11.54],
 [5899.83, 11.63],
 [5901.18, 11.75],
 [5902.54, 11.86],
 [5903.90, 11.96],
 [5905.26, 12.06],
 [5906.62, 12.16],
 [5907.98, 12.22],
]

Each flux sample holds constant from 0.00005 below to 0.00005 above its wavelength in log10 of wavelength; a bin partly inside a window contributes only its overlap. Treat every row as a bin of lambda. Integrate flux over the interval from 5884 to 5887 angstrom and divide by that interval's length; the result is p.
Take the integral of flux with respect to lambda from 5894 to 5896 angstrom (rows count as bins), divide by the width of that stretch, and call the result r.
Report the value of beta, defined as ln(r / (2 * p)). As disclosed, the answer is -0.79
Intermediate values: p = 12.8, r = 11.6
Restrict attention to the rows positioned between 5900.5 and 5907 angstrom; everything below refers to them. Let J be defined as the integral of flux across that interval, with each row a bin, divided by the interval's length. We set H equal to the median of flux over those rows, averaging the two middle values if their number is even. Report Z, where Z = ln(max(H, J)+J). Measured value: 3.175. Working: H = 12.0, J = 12.0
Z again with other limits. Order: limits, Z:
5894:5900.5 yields 3.140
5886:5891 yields 3.250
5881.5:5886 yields 3.215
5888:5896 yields 3.193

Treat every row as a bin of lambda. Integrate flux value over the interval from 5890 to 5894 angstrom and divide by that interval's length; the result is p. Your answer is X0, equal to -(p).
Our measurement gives -12.1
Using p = 12.1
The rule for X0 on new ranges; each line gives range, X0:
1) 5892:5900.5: -11.6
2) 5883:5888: -12.7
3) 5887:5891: -12.9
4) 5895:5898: -11.5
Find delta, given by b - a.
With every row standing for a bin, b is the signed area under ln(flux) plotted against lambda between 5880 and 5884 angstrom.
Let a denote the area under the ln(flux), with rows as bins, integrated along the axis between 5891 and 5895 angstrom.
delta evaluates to 0.1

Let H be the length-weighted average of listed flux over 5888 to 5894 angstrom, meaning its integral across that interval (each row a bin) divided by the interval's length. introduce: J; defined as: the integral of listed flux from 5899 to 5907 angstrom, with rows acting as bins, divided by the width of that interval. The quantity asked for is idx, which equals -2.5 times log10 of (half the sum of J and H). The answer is -2.711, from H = 12.4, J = 11.9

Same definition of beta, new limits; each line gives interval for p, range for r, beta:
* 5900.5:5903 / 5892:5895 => -0.70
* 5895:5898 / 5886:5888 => -0.57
